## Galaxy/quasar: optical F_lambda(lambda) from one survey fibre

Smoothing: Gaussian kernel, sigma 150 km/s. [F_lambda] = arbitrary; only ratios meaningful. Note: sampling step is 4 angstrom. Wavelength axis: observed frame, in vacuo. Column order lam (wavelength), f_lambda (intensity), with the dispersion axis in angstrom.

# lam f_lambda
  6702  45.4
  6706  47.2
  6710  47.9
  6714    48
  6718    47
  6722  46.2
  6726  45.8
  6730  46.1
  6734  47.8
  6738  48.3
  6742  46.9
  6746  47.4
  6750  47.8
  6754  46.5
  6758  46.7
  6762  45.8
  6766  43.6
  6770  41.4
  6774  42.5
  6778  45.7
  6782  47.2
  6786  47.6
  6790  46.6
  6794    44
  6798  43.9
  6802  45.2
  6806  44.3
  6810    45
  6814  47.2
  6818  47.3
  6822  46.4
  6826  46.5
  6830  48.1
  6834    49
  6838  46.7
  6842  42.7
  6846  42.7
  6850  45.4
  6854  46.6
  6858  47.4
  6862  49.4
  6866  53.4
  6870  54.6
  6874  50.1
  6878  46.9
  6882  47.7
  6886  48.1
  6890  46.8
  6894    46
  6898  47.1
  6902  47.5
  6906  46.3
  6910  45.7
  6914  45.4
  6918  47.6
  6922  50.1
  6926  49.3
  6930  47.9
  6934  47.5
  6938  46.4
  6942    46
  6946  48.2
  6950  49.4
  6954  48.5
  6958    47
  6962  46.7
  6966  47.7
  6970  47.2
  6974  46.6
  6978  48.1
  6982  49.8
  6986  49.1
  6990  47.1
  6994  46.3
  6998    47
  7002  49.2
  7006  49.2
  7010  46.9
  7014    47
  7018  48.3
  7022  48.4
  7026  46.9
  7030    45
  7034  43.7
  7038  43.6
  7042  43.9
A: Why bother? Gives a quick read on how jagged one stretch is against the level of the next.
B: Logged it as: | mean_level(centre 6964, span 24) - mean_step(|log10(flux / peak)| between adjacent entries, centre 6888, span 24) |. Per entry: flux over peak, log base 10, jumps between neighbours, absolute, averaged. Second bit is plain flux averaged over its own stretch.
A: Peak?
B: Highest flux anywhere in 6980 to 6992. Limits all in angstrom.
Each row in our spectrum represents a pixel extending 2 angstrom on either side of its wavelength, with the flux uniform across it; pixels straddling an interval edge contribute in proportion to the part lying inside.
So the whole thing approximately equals 47.3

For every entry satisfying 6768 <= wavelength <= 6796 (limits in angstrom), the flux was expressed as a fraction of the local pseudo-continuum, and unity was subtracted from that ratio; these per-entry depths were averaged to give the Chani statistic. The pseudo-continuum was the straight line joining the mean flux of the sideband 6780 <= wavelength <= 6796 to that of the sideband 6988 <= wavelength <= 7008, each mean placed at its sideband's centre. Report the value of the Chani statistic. -0.028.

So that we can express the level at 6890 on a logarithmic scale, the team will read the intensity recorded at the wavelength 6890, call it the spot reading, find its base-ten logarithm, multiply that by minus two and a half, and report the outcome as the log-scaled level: -4.18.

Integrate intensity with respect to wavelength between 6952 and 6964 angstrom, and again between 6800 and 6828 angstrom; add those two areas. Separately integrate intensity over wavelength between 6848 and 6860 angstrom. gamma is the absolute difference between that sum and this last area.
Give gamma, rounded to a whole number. 1299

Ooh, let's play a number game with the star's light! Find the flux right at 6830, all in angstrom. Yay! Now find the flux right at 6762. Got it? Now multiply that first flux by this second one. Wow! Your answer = 2203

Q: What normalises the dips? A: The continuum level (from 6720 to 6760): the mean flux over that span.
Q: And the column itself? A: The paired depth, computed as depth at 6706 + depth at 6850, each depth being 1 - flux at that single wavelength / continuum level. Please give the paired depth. 0.03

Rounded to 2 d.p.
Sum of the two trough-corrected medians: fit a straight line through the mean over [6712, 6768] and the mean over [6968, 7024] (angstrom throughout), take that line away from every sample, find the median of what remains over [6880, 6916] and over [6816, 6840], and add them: -0.70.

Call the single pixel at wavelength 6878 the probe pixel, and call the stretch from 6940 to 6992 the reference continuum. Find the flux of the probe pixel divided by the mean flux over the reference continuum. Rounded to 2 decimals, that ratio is 0.98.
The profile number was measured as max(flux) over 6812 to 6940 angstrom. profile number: 54.6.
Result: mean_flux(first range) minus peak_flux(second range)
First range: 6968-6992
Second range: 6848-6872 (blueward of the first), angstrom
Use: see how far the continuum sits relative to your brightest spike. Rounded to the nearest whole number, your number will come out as -7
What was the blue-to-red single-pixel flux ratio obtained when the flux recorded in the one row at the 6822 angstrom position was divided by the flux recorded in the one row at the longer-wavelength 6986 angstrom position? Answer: 0.95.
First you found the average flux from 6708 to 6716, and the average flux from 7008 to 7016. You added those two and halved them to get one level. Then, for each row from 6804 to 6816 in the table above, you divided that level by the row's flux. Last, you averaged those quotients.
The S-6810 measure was 1.04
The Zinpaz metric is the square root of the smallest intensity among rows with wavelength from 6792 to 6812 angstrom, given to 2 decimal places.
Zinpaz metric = 6.63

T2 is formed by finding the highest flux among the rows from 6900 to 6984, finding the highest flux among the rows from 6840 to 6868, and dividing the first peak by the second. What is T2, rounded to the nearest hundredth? 0.94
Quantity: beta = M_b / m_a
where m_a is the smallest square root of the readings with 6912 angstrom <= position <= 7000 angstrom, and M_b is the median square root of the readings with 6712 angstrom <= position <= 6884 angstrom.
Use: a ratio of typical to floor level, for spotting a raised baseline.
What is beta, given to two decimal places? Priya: 1.01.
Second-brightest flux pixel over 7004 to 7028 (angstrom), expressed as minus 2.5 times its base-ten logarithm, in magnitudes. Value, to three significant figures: -4.21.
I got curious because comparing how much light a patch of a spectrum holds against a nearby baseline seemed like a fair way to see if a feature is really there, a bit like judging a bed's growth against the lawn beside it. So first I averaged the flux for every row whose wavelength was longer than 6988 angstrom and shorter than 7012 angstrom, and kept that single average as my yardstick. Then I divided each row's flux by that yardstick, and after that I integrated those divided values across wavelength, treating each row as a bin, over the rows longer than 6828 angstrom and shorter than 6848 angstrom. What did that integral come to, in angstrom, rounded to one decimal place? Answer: 19.3 angstrom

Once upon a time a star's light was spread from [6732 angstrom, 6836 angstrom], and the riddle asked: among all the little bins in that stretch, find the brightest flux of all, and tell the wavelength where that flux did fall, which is 6834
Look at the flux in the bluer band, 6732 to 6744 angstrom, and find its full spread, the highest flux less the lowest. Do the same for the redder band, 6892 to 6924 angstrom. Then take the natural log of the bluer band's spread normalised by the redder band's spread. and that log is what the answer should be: -1.2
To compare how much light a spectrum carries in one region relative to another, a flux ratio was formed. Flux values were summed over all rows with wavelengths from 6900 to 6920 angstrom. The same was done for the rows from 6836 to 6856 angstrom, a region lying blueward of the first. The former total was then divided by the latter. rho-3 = 1.04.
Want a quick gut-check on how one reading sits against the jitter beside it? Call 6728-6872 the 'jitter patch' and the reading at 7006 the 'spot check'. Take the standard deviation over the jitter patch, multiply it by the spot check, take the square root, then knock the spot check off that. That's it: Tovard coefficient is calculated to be -38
